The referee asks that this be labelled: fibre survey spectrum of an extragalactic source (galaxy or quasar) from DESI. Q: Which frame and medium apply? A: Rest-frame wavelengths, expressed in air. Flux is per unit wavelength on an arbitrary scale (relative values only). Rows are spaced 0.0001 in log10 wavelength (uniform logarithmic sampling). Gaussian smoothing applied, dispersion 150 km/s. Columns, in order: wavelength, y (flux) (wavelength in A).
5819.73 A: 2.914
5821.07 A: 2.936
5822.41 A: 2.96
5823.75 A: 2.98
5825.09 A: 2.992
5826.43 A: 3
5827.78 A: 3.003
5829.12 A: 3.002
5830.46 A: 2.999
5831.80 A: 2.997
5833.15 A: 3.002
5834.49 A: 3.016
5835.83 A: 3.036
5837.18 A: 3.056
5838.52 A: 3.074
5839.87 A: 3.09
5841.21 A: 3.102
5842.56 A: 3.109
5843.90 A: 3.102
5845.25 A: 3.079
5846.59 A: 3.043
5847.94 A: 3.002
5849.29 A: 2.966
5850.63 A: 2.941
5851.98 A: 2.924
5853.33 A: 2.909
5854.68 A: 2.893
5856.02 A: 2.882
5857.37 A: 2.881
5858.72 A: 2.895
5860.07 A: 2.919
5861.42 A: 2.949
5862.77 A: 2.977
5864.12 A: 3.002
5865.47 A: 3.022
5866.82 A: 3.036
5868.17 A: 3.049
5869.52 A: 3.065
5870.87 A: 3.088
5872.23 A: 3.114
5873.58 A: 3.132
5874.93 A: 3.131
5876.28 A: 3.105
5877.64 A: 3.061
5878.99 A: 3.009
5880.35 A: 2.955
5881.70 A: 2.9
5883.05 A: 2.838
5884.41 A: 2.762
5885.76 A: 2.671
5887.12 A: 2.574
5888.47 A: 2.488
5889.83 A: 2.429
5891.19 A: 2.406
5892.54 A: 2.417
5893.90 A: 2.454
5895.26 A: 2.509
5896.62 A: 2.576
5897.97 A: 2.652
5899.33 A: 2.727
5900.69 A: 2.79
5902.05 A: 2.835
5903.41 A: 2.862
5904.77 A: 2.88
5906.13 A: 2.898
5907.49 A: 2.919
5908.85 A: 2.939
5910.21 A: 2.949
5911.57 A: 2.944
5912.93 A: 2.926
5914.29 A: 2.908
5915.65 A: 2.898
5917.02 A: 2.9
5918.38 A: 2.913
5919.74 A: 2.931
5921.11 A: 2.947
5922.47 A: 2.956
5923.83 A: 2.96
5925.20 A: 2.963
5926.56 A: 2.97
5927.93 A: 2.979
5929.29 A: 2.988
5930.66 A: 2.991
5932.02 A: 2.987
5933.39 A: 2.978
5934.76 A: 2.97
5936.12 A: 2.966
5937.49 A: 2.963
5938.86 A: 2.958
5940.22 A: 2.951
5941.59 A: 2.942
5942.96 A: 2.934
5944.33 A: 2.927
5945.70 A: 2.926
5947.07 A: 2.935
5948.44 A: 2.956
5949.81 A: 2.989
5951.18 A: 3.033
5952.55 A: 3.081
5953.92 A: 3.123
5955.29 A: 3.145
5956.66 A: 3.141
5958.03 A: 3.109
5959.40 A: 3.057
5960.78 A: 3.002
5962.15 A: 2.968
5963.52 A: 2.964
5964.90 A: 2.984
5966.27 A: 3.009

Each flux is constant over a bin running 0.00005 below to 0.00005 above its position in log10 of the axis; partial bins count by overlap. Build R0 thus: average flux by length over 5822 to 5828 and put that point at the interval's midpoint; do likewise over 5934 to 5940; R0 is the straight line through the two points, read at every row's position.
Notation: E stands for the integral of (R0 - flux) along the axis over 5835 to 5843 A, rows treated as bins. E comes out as -0.7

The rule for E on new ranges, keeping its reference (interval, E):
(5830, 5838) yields -0.3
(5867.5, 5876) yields -1.0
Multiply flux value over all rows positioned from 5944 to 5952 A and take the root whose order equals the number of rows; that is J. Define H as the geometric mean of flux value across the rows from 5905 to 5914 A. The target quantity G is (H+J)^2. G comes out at 34.7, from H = 2.93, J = 2.96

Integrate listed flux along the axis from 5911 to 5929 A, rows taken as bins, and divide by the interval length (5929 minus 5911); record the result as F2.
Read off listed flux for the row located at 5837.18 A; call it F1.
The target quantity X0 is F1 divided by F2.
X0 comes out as 1.04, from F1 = 3.056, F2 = 2.94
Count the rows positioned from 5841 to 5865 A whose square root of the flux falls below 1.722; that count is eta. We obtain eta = 9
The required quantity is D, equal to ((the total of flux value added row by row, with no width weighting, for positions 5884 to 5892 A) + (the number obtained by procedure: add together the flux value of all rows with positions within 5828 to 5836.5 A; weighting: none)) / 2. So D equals 16.7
